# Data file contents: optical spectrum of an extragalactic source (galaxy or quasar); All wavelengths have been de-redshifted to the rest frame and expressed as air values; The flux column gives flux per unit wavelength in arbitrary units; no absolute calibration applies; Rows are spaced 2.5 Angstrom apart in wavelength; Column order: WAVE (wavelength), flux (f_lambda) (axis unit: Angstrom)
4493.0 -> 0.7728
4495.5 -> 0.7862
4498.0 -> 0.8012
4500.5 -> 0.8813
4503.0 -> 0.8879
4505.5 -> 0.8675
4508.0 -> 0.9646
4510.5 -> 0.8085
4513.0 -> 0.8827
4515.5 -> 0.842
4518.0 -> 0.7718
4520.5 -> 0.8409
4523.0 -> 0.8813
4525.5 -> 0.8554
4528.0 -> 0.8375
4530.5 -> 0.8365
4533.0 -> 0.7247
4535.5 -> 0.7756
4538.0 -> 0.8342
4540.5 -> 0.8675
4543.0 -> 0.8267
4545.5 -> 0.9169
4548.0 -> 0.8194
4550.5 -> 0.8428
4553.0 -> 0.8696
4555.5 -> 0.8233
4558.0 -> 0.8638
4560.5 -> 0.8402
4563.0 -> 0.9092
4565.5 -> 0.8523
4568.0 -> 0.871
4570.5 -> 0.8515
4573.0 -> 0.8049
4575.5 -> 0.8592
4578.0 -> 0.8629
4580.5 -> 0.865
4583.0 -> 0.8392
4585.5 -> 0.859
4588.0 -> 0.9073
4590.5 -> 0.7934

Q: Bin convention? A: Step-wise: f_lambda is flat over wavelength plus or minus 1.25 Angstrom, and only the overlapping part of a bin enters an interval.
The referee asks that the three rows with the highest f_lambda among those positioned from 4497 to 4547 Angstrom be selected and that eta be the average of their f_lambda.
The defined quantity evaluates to 0.923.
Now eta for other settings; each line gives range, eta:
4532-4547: 0.873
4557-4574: 0.881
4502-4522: 0.912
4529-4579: 0.899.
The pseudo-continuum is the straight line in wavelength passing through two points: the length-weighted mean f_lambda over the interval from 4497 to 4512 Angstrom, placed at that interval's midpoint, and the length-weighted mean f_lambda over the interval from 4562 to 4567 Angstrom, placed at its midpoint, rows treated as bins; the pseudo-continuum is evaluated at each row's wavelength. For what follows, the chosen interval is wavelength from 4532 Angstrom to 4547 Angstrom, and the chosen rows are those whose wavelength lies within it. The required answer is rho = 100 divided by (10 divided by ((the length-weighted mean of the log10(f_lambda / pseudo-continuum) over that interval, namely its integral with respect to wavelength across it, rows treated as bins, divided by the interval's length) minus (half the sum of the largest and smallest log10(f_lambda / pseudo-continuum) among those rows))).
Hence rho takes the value 0.04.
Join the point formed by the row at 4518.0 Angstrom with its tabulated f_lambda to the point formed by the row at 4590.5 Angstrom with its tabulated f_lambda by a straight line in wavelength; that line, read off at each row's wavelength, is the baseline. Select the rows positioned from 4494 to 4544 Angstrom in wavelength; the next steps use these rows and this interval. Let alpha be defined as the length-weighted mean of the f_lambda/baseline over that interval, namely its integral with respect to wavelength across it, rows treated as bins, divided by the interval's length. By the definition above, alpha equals 1.09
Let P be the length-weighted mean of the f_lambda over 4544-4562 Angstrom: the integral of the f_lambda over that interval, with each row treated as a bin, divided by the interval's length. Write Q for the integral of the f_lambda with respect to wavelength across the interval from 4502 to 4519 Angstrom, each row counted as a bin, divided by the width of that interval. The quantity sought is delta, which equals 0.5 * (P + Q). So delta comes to 0.858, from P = 0.854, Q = 0.862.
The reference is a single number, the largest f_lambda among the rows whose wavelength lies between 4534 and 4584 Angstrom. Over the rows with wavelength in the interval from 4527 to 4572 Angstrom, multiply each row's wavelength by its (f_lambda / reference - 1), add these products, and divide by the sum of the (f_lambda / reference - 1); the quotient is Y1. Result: 4545.7 Angstrom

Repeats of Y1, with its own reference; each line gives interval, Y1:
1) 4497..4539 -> 4521.8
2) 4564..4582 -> 4572.8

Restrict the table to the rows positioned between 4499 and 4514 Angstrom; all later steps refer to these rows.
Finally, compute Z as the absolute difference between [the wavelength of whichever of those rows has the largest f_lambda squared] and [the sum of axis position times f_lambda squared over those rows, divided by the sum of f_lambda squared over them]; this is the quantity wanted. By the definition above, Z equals 1.3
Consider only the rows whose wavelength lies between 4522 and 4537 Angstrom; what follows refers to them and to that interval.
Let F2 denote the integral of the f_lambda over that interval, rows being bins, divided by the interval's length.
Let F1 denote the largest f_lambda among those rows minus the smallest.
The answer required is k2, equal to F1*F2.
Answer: 0.128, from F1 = 0.16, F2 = 0.818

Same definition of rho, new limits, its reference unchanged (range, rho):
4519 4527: -0.03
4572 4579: 0.05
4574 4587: 0.03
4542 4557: -0.09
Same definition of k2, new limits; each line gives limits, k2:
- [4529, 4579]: 0.162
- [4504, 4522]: 0.165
